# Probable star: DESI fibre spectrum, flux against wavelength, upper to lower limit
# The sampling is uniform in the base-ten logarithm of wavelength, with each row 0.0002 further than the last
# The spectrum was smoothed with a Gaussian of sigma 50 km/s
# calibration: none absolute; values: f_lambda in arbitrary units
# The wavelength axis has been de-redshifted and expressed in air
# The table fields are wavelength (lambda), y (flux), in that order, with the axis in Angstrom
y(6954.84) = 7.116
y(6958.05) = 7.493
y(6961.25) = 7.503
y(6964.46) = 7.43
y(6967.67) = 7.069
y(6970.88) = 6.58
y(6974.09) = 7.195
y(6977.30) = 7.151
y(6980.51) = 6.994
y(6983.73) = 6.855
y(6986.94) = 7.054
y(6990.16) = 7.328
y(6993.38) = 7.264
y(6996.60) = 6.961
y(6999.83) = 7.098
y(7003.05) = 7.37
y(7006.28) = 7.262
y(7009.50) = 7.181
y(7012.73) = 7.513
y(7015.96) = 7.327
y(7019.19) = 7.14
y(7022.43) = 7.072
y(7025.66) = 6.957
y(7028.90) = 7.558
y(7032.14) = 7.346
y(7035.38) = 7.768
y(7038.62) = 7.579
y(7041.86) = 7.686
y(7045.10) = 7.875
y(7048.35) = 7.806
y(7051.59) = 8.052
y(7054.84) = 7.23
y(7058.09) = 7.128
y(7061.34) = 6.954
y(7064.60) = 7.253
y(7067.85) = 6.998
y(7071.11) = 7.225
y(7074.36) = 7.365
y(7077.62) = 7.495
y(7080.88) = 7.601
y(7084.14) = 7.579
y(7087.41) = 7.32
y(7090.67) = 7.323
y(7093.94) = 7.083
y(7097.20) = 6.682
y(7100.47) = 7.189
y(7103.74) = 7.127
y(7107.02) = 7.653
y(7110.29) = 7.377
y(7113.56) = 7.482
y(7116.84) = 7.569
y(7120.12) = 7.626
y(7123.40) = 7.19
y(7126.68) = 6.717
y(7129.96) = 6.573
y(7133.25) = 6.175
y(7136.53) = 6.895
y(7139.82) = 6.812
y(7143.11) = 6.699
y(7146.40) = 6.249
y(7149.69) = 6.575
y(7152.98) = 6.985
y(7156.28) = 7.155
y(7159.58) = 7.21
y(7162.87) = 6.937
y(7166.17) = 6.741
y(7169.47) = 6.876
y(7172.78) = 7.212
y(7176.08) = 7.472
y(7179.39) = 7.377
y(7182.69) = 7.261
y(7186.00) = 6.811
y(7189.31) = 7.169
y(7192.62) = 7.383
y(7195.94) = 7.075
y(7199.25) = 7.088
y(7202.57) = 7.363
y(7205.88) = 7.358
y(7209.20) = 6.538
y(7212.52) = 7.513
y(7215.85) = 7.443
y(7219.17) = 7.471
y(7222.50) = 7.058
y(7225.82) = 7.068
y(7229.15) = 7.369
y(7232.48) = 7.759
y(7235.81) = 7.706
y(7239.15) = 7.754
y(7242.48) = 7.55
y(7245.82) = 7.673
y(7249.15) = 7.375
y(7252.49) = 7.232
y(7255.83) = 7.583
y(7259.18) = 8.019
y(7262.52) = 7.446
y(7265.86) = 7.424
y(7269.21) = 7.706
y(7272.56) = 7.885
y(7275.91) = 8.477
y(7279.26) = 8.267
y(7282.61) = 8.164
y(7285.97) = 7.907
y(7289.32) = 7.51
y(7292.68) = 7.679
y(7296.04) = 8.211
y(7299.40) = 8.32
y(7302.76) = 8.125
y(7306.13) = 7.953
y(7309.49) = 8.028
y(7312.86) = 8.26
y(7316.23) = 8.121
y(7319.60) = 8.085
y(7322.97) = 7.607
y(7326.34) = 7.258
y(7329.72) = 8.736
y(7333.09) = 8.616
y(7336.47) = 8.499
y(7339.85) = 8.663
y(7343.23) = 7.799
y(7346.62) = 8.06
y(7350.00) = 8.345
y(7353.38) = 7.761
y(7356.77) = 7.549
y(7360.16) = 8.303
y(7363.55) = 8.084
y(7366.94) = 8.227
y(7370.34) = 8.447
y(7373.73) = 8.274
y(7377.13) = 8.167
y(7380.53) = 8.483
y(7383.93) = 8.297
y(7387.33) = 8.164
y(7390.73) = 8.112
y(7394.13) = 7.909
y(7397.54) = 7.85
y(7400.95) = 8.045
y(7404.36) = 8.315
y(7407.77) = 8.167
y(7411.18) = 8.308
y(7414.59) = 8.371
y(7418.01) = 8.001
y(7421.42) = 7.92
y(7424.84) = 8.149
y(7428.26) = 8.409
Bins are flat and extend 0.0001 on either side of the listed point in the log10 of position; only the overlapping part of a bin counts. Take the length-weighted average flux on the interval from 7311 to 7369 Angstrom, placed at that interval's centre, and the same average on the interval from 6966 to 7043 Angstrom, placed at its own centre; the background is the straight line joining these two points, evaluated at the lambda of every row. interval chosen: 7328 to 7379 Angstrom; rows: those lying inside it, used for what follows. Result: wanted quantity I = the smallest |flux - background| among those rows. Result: 0.038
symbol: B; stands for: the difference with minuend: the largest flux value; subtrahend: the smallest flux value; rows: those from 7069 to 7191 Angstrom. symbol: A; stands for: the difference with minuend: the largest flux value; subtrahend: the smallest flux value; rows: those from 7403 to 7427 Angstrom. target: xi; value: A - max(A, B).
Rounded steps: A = 0.5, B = 1.5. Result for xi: -1.0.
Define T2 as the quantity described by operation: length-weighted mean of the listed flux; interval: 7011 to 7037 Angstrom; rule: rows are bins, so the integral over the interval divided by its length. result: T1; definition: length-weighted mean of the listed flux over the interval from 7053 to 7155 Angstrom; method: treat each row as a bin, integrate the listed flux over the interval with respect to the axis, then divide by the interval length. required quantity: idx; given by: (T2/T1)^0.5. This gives 1.02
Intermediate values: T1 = 7.10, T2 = 7.33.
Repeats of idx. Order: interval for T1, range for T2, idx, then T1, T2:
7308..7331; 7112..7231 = 0.94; 8.00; 7.07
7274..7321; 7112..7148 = 0.92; 8.08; 6.91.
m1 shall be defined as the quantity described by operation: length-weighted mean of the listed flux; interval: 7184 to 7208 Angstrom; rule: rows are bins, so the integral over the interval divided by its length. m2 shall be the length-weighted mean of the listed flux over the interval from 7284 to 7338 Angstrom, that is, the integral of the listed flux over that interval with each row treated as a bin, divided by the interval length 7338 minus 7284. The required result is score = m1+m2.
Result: 15.2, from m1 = 7.17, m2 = 8.06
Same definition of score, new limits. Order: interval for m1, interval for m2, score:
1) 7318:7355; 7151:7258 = 15.4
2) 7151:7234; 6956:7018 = 14.4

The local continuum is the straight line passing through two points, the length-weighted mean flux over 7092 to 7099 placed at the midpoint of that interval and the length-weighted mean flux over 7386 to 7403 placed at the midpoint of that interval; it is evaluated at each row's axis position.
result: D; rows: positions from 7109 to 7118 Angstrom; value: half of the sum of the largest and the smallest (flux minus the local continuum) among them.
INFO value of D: 0.49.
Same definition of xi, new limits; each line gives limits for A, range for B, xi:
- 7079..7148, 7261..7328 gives 0.0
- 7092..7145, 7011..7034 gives 0.0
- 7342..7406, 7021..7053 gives -0.2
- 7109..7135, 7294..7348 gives 0.0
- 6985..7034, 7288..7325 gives -0.2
